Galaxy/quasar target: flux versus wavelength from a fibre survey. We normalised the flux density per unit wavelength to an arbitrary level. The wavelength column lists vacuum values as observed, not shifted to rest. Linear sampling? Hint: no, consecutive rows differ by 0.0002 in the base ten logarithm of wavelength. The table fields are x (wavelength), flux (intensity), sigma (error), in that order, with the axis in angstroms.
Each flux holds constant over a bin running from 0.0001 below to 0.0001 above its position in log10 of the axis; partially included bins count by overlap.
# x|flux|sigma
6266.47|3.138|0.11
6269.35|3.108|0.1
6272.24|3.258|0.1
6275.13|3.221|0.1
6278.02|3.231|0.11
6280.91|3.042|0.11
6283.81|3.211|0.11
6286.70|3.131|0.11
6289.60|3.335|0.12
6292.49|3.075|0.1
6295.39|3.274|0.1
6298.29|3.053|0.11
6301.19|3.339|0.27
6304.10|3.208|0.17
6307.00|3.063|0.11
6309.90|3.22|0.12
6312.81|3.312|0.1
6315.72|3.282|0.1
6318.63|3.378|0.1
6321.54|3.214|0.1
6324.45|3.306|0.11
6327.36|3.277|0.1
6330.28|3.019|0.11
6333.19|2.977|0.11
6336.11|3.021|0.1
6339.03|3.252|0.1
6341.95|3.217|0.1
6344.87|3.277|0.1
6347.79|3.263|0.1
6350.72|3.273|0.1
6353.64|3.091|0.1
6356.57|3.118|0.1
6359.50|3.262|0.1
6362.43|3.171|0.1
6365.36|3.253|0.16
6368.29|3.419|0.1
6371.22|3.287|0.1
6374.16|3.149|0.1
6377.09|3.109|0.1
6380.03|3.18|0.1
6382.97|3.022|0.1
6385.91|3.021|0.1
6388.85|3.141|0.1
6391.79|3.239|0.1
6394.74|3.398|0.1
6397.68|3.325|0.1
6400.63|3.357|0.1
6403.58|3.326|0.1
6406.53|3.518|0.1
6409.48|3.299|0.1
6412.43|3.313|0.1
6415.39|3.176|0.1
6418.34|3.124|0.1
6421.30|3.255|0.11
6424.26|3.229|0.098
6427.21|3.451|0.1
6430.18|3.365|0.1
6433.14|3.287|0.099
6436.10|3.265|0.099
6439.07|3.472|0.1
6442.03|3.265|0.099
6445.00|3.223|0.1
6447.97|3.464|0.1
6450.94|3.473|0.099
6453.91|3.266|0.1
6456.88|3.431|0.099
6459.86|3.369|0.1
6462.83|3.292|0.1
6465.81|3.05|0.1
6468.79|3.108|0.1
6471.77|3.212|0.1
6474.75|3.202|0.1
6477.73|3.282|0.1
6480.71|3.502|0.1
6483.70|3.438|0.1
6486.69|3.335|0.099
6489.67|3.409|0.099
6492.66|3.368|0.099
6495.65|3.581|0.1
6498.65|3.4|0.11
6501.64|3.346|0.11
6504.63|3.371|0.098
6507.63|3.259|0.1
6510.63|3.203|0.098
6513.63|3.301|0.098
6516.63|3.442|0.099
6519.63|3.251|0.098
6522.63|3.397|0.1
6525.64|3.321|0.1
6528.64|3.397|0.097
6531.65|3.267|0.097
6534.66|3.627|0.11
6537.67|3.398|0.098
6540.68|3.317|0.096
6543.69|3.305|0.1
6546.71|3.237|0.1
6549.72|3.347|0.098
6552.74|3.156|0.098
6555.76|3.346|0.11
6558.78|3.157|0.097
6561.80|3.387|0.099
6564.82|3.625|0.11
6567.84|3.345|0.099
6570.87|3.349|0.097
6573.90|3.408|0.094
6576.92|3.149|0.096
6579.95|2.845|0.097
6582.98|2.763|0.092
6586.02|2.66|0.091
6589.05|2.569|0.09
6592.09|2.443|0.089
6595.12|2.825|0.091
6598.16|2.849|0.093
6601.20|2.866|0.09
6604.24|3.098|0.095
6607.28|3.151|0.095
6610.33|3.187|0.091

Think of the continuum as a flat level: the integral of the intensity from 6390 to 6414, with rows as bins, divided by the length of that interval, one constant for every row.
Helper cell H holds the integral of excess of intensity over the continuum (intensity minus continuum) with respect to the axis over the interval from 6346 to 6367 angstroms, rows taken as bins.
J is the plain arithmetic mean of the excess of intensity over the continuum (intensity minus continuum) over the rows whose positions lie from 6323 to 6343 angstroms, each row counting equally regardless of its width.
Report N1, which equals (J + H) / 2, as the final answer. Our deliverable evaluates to -1.5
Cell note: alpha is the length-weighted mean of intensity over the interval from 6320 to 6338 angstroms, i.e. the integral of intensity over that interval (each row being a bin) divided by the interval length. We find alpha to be 3.14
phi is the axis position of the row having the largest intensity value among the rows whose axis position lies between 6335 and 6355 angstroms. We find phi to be 6344.87 angstroms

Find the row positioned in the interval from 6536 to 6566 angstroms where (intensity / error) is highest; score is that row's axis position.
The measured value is 6537.67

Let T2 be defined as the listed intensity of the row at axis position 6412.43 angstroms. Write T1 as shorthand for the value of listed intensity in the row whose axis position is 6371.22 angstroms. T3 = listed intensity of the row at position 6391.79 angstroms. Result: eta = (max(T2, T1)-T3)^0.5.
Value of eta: 0.27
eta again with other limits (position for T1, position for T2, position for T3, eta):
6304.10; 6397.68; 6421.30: 0.26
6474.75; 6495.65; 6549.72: 0.48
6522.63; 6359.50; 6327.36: 0.35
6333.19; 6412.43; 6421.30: 0.24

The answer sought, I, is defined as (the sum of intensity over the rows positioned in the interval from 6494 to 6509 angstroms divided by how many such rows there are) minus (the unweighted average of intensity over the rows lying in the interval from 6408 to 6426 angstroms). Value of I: 0.16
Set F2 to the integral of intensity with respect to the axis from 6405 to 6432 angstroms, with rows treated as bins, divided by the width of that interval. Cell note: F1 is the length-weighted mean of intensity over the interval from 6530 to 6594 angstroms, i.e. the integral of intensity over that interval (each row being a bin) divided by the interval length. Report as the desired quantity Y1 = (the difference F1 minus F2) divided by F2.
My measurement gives -0.04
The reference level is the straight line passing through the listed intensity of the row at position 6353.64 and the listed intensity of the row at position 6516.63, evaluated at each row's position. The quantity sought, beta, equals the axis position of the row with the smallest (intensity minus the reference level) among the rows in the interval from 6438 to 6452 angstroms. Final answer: 6445.00 angstroms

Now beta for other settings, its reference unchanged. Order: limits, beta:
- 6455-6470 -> 6465.81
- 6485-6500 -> 6486.69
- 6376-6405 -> 6385.91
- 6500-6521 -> 6510.63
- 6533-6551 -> 6546.71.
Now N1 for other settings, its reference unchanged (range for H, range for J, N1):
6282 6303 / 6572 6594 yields -1.8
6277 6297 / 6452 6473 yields -1.6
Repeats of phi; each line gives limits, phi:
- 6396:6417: 6406.53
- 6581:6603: 6601.20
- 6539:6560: 6549.72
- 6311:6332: 6318.63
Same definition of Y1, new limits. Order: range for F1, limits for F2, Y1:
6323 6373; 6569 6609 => 0.10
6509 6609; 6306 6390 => -0.01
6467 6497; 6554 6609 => 0.10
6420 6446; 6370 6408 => 0.02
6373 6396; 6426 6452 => -0.06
